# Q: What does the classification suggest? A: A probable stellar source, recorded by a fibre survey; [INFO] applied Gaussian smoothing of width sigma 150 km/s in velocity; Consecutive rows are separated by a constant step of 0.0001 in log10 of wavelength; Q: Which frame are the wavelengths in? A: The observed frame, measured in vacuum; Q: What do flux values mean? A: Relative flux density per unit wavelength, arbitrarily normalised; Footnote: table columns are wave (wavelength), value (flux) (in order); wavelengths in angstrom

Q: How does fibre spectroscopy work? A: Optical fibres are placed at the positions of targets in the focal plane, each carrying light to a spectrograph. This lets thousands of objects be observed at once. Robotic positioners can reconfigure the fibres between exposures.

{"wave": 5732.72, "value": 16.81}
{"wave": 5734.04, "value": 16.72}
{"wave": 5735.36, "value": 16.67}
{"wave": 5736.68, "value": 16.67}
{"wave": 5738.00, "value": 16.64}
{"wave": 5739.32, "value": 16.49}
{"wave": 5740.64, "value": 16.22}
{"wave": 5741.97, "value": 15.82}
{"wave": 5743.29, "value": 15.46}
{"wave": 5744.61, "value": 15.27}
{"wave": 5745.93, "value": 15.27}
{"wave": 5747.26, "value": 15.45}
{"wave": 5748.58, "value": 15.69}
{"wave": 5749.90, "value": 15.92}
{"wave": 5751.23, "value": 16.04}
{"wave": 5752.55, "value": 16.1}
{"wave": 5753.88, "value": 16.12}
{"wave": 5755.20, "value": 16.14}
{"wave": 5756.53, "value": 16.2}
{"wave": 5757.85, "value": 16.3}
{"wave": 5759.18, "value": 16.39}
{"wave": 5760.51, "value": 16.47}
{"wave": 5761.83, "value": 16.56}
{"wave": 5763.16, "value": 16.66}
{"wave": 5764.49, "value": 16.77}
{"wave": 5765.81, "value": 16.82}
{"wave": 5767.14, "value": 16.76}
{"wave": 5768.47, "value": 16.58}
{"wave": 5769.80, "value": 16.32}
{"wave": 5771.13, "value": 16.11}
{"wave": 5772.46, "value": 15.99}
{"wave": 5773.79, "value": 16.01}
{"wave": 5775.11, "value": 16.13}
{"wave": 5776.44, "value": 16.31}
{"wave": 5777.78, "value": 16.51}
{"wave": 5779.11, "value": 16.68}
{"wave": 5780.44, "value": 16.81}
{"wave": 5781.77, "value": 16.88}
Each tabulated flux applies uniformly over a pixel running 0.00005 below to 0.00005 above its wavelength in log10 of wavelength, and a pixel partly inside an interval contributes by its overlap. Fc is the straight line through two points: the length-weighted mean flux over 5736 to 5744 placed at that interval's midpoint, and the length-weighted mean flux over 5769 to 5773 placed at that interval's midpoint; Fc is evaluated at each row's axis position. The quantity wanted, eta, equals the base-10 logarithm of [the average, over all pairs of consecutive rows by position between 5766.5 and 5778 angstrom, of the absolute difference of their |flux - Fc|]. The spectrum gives -0.82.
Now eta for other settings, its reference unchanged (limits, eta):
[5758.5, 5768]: -1.08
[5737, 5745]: -0.57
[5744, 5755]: -0.90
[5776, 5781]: -0.77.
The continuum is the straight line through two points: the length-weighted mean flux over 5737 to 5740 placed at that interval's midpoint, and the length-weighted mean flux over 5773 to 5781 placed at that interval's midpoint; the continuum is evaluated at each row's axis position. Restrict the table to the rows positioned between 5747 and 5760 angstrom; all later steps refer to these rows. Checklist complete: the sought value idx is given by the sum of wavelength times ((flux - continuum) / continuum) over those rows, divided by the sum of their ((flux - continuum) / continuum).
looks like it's 5751.1 angstrom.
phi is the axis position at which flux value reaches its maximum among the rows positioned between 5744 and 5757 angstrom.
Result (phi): 5756.53 angstrom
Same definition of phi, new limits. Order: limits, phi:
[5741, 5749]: 5741.97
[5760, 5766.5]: 5765.81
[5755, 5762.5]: 5761.83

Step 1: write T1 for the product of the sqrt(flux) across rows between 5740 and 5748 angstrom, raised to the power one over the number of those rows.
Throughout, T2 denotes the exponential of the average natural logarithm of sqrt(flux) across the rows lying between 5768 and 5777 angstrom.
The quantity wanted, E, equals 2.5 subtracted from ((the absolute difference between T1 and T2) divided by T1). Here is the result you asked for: -2.48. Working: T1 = 3.95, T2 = 4.03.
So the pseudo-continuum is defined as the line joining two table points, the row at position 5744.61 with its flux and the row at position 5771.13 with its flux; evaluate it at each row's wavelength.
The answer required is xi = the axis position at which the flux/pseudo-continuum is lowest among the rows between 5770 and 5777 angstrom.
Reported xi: 5773.79 angstrom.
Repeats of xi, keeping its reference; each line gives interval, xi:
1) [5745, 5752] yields 5745.93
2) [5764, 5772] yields 5771.13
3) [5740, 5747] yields 5745.93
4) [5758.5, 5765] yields 5759.18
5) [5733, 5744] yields 5743.29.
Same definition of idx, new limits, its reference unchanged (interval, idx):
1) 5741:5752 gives 5746.1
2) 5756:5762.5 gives 5756.8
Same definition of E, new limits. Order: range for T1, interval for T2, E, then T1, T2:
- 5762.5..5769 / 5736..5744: -2.48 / 4.09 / 4.03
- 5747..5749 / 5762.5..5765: -2.46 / 3.95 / 4.09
